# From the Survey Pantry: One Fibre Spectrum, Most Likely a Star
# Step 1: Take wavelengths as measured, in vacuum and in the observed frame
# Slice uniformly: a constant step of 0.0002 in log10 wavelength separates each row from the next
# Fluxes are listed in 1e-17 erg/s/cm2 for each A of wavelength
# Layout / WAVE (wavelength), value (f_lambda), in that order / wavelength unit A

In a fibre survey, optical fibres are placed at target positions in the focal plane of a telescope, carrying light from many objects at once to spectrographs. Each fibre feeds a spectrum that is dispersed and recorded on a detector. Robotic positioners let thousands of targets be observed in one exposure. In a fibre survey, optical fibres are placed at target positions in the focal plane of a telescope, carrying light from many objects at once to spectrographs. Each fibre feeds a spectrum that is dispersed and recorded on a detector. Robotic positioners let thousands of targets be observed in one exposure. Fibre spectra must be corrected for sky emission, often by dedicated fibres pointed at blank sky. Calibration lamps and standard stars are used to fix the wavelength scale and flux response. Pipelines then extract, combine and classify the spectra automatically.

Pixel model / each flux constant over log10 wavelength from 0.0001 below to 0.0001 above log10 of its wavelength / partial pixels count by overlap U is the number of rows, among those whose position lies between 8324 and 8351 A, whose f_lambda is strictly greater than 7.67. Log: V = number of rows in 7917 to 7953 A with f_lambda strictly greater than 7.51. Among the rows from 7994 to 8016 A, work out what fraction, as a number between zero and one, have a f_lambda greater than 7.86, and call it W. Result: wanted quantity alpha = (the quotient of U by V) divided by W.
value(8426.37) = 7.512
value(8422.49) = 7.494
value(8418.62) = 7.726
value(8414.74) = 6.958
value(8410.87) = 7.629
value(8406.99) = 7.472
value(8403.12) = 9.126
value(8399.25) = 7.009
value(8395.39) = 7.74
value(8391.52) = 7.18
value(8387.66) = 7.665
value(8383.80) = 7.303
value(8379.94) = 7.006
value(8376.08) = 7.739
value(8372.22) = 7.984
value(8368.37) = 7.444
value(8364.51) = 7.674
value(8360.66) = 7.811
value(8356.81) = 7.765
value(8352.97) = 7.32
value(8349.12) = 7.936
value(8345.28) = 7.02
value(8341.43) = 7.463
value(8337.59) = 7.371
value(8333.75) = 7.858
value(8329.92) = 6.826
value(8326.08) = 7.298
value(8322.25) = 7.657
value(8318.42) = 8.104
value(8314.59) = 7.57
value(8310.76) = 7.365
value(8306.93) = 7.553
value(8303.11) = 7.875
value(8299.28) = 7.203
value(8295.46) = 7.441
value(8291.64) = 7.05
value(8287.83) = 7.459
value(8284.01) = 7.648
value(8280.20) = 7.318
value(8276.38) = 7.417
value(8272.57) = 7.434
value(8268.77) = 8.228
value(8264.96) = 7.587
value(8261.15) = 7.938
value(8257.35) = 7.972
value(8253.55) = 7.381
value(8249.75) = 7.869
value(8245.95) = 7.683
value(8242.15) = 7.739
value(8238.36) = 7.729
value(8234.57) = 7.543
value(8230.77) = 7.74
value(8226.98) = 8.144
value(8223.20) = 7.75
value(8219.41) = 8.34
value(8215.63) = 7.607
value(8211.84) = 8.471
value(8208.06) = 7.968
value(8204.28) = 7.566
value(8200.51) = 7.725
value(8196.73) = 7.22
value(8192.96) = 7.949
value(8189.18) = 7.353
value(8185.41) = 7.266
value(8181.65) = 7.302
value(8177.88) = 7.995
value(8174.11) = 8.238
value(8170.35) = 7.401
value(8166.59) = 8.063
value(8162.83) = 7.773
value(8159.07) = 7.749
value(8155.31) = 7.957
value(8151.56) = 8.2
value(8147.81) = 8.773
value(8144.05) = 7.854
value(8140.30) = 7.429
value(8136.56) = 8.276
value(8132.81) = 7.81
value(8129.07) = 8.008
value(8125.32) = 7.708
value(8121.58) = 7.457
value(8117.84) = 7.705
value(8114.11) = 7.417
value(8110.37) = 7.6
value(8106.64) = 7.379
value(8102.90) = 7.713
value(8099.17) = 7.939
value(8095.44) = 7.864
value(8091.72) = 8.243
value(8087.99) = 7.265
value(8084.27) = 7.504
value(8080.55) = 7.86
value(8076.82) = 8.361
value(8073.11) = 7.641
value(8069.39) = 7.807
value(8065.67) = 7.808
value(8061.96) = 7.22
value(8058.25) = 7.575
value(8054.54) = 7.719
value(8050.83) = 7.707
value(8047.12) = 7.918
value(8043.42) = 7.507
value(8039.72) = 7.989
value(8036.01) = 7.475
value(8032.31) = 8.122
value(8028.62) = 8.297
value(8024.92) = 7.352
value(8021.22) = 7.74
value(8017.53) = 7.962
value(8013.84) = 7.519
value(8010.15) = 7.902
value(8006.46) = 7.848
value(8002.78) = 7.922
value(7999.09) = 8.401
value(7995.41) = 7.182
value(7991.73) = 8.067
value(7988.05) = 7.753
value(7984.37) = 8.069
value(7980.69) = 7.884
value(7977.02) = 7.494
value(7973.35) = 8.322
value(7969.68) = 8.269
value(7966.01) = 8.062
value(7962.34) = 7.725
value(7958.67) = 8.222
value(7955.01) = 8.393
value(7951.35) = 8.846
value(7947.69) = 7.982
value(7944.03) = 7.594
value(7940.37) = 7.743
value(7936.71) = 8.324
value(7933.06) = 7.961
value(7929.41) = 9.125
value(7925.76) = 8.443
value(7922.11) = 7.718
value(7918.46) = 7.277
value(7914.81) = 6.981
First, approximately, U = 2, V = 9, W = 0.50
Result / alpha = 0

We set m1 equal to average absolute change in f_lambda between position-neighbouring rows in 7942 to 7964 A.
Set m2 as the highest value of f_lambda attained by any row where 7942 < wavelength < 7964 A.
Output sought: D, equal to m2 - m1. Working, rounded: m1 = 0.47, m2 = 8.846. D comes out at 8.37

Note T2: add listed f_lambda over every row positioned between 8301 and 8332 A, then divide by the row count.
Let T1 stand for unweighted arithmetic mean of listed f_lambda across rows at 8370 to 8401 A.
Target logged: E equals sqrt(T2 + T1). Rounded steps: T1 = 7.5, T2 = 7.53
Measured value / 3.87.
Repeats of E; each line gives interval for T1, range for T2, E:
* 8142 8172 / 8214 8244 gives 3.97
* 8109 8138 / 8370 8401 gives 3.90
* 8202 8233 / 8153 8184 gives 3.97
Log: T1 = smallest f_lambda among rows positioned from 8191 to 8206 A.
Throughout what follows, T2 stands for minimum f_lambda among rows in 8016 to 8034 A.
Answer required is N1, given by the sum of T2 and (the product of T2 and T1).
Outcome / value 60.4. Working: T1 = 7.22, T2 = 7.352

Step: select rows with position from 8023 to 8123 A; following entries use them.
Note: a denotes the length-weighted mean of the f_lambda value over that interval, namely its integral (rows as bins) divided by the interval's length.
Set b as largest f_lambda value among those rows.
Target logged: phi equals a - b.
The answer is -0.64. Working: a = 7.72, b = 8.361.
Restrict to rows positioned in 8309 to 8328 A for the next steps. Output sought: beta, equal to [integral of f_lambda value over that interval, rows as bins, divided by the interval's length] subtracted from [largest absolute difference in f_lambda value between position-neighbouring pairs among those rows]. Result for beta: -7.1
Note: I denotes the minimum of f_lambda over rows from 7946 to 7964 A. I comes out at 7.725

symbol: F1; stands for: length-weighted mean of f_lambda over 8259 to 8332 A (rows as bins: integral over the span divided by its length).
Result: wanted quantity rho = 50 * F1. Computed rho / 376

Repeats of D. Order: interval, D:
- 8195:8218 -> 7.98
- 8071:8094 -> 7.80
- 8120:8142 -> 7.86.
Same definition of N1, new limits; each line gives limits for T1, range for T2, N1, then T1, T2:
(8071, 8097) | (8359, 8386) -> 57.9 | 7.265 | 7.006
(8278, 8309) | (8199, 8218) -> 60.9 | 7.05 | 7.566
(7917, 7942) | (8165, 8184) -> 60.4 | 7.277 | 7.302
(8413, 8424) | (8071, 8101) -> 57.8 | 6.958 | 7.265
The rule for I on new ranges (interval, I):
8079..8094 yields 7.265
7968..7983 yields 7.494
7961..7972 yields 7.725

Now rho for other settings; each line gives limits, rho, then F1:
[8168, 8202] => 380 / 7.61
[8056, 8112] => 386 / 7.72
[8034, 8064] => 382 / 7.64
